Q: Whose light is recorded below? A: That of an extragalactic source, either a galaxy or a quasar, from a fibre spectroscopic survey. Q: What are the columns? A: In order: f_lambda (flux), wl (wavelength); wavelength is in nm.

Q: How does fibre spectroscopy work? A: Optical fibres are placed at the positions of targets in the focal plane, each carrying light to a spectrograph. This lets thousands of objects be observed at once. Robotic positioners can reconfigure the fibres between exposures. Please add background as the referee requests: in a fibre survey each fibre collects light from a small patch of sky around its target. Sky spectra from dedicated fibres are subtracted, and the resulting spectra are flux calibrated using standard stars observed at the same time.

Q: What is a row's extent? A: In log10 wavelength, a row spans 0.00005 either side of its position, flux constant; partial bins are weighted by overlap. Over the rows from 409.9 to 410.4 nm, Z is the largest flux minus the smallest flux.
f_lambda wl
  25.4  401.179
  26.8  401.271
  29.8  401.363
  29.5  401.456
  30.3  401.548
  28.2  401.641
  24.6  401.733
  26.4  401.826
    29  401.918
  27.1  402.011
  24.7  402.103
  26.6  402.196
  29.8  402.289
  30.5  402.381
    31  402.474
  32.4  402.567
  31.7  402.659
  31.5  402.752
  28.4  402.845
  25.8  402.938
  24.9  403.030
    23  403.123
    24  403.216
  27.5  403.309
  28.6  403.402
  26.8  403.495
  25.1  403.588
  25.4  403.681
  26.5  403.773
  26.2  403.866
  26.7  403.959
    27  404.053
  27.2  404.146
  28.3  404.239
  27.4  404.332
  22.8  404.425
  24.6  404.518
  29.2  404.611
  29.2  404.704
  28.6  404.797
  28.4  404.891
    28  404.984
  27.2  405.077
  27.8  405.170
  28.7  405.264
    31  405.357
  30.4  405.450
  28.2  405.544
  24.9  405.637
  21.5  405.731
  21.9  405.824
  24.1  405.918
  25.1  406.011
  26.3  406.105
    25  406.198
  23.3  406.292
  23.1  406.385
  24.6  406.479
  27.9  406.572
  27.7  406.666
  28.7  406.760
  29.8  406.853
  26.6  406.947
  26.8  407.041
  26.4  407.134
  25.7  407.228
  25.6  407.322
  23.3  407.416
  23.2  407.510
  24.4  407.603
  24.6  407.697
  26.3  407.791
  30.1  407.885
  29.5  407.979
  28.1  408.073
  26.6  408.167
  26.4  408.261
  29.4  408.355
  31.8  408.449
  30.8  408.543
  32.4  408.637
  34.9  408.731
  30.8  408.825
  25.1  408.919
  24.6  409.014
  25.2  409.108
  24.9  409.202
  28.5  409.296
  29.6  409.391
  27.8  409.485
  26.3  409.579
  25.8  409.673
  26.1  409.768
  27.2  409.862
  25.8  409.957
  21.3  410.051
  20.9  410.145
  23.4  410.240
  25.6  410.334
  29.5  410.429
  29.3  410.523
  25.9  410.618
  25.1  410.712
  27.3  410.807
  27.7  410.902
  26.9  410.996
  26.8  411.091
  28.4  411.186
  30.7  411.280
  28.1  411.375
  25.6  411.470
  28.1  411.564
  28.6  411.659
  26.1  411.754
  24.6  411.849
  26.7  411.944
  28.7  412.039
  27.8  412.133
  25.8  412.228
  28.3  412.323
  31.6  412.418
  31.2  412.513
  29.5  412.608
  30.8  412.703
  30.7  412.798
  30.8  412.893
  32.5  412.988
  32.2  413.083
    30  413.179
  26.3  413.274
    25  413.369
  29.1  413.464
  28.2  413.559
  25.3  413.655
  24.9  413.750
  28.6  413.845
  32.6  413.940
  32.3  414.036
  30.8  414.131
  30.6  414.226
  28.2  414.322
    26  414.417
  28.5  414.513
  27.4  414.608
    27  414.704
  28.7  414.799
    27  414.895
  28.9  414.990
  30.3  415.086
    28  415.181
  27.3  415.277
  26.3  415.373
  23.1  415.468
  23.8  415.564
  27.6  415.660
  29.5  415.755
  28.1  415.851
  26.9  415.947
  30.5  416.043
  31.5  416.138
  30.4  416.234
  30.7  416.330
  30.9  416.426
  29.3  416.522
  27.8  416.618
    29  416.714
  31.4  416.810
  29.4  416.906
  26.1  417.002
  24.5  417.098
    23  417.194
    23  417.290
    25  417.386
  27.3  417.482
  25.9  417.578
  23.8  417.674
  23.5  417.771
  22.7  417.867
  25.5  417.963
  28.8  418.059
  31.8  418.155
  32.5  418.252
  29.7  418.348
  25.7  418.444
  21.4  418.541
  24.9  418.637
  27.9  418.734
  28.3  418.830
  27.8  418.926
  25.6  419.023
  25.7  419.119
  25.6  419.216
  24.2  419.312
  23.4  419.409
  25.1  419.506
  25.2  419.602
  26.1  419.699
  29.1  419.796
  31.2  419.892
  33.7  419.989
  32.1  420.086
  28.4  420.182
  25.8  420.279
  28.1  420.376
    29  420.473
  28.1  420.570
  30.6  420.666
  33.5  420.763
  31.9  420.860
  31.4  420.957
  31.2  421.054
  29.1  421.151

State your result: 4.9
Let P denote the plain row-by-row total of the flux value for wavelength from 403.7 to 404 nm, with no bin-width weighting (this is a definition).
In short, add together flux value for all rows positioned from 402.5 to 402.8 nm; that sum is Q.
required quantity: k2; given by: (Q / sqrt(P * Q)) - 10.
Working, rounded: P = 79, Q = 95.6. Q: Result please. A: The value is -8.90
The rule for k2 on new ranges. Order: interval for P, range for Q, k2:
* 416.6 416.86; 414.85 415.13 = -9.01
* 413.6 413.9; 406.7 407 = -8.96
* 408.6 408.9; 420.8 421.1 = -9.02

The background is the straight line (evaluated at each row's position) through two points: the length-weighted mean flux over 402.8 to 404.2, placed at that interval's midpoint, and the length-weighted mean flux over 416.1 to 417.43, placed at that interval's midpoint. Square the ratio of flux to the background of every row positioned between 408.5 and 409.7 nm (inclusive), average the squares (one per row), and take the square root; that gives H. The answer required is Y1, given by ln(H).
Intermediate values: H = 1.05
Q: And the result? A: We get 0.052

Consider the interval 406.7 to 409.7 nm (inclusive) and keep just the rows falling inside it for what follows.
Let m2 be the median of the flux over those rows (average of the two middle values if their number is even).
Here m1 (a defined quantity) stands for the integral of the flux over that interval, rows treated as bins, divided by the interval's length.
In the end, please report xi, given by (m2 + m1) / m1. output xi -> 1.97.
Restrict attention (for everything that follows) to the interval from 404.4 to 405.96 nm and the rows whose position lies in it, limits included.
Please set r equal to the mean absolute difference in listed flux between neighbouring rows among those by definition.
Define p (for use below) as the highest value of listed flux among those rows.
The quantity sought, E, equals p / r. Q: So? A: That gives 20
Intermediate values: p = 31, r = 1.52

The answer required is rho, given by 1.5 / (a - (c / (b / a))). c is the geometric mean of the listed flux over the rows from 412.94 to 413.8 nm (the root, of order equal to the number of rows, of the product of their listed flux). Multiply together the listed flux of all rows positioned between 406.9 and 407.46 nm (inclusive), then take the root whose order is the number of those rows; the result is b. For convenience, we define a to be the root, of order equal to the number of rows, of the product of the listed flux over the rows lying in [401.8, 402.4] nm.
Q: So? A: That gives -1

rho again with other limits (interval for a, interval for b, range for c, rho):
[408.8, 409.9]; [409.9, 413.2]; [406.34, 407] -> 2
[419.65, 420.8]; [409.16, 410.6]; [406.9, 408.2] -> -8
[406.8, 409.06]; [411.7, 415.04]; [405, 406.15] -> 1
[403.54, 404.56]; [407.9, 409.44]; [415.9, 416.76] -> -1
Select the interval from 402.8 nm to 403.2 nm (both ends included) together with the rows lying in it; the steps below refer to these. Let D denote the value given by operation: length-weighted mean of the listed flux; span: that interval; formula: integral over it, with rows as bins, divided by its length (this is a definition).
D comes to 25.4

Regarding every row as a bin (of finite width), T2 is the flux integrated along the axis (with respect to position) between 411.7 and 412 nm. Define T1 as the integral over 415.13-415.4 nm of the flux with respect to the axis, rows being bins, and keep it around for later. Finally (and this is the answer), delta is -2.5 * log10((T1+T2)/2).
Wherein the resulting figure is -2.20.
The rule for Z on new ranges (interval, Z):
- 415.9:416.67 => 4.6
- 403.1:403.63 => 5.6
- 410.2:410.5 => 6.1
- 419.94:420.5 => 7.9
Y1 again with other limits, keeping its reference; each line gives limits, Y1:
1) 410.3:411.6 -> 0.013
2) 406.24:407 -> -0.002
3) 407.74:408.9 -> 0.106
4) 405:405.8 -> 0.043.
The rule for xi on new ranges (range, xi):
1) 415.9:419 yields 2.02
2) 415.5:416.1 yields 2.01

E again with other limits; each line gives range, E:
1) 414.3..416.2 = 18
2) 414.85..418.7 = 17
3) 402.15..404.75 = 22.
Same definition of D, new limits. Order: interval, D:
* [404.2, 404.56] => 25.8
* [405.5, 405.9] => 24.1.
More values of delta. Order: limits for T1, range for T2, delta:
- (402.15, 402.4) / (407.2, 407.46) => -2.09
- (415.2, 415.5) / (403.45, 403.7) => -2.13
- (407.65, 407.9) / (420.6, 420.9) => -2.27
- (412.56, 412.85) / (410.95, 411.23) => -2.29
